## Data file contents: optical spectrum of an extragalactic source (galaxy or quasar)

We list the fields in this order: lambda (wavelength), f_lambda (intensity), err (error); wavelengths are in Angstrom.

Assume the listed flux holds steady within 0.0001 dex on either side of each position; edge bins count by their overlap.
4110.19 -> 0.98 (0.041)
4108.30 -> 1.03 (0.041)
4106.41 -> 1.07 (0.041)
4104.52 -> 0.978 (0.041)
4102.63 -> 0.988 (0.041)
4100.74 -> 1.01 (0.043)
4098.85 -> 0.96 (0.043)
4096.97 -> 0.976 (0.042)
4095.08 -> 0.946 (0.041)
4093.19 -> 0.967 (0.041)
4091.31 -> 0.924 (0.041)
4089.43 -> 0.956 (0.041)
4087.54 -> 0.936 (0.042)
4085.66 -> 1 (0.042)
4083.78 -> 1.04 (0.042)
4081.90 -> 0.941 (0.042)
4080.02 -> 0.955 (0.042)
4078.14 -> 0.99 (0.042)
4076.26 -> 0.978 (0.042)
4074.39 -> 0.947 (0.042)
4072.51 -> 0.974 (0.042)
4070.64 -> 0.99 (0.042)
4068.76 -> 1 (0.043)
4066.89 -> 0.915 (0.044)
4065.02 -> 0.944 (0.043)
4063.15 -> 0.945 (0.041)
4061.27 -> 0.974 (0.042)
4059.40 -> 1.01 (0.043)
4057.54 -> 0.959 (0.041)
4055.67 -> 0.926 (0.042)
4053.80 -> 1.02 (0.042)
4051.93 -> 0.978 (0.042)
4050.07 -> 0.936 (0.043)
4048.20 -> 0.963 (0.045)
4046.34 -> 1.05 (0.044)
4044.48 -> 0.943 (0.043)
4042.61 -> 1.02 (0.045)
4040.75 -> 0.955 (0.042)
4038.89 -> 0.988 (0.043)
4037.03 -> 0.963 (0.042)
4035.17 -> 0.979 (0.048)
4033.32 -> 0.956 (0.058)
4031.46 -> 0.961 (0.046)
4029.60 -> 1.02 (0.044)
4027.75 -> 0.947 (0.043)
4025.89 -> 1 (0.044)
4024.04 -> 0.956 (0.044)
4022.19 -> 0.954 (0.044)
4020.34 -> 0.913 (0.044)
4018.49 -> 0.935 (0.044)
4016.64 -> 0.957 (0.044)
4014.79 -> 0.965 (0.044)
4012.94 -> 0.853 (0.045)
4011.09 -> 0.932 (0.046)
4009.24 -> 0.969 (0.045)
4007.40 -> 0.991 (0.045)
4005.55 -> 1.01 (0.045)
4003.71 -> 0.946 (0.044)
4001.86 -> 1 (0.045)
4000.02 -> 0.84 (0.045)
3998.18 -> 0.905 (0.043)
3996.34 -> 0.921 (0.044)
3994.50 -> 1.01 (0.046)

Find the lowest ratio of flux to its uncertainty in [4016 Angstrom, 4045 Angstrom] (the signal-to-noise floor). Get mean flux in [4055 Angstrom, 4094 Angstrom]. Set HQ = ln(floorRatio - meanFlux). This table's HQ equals 2.74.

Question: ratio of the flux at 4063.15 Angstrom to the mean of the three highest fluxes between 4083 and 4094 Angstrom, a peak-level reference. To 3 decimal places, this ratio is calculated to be 0.943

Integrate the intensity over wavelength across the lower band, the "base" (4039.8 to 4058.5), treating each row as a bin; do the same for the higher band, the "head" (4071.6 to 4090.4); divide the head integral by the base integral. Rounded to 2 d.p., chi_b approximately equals 1.00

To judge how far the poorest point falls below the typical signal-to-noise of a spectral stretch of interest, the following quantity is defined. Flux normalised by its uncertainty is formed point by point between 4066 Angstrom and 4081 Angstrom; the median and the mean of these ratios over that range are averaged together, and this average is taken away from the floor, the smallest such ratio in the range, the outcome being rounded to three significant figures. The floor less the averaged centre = -2.25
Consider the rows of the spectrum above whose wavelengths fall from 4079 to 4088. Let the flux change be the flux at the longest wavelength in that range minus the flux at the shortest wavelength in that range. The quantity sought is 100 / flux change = -5263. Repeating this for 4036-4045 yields -5000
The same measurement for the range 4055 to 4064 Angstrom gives 5263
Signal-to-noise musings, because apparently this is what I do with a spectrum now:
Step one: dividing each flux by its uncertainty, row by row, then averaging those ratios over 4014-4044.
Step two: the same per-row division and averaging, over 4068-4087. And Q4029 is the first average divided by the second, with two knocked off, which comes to -1.07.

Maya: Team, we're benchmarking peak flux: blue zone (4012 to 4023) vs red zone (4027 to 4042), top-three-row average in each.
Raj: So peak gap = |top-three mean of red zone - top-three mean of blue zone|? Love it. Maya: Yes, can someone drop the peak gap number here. 0.037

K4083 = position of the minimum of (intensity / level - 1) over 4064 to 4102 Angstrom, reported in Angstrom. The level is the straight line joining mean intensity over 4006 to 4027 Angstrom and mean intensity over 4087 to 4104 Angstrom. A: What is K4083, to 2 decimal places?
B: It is 4066.89 Angstrom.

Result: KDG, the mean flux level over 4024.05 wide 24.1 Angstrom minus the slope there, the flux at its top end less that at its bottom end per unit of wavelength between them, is 0.948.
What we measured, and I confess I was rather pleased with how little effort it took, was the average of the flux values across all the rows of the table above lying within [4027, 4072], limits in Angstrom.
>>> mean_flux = 0.973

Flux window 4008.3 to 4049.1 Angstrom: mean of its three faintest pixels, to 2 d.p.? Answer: 0.90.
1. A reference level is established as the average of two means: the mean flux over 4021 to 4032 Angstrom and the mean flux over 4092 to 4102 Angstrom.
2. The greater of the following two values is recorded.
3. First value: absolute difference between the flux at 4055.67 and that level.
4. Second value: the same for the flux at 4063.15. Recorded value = 0.046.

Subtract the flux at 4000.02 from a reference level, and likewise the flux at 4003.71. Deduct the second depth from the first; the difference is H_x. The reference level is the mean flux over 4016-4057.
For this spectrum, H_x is 0.11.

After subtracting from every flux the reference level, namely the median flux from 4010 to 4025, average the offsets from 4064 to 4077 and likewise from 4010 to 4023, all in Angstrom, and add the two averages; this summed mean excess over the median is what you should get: 0.005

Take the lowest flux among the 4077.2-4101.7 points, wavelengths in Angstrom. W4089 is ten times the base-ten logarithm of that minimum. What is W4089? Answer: -0.34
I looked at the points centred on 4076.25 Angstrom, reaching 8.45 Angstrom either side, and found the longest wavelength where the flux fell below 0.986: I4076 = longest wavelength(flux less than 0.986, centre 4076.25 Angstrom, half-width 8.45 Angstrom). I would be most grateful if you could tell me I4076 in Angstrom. 4081.90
